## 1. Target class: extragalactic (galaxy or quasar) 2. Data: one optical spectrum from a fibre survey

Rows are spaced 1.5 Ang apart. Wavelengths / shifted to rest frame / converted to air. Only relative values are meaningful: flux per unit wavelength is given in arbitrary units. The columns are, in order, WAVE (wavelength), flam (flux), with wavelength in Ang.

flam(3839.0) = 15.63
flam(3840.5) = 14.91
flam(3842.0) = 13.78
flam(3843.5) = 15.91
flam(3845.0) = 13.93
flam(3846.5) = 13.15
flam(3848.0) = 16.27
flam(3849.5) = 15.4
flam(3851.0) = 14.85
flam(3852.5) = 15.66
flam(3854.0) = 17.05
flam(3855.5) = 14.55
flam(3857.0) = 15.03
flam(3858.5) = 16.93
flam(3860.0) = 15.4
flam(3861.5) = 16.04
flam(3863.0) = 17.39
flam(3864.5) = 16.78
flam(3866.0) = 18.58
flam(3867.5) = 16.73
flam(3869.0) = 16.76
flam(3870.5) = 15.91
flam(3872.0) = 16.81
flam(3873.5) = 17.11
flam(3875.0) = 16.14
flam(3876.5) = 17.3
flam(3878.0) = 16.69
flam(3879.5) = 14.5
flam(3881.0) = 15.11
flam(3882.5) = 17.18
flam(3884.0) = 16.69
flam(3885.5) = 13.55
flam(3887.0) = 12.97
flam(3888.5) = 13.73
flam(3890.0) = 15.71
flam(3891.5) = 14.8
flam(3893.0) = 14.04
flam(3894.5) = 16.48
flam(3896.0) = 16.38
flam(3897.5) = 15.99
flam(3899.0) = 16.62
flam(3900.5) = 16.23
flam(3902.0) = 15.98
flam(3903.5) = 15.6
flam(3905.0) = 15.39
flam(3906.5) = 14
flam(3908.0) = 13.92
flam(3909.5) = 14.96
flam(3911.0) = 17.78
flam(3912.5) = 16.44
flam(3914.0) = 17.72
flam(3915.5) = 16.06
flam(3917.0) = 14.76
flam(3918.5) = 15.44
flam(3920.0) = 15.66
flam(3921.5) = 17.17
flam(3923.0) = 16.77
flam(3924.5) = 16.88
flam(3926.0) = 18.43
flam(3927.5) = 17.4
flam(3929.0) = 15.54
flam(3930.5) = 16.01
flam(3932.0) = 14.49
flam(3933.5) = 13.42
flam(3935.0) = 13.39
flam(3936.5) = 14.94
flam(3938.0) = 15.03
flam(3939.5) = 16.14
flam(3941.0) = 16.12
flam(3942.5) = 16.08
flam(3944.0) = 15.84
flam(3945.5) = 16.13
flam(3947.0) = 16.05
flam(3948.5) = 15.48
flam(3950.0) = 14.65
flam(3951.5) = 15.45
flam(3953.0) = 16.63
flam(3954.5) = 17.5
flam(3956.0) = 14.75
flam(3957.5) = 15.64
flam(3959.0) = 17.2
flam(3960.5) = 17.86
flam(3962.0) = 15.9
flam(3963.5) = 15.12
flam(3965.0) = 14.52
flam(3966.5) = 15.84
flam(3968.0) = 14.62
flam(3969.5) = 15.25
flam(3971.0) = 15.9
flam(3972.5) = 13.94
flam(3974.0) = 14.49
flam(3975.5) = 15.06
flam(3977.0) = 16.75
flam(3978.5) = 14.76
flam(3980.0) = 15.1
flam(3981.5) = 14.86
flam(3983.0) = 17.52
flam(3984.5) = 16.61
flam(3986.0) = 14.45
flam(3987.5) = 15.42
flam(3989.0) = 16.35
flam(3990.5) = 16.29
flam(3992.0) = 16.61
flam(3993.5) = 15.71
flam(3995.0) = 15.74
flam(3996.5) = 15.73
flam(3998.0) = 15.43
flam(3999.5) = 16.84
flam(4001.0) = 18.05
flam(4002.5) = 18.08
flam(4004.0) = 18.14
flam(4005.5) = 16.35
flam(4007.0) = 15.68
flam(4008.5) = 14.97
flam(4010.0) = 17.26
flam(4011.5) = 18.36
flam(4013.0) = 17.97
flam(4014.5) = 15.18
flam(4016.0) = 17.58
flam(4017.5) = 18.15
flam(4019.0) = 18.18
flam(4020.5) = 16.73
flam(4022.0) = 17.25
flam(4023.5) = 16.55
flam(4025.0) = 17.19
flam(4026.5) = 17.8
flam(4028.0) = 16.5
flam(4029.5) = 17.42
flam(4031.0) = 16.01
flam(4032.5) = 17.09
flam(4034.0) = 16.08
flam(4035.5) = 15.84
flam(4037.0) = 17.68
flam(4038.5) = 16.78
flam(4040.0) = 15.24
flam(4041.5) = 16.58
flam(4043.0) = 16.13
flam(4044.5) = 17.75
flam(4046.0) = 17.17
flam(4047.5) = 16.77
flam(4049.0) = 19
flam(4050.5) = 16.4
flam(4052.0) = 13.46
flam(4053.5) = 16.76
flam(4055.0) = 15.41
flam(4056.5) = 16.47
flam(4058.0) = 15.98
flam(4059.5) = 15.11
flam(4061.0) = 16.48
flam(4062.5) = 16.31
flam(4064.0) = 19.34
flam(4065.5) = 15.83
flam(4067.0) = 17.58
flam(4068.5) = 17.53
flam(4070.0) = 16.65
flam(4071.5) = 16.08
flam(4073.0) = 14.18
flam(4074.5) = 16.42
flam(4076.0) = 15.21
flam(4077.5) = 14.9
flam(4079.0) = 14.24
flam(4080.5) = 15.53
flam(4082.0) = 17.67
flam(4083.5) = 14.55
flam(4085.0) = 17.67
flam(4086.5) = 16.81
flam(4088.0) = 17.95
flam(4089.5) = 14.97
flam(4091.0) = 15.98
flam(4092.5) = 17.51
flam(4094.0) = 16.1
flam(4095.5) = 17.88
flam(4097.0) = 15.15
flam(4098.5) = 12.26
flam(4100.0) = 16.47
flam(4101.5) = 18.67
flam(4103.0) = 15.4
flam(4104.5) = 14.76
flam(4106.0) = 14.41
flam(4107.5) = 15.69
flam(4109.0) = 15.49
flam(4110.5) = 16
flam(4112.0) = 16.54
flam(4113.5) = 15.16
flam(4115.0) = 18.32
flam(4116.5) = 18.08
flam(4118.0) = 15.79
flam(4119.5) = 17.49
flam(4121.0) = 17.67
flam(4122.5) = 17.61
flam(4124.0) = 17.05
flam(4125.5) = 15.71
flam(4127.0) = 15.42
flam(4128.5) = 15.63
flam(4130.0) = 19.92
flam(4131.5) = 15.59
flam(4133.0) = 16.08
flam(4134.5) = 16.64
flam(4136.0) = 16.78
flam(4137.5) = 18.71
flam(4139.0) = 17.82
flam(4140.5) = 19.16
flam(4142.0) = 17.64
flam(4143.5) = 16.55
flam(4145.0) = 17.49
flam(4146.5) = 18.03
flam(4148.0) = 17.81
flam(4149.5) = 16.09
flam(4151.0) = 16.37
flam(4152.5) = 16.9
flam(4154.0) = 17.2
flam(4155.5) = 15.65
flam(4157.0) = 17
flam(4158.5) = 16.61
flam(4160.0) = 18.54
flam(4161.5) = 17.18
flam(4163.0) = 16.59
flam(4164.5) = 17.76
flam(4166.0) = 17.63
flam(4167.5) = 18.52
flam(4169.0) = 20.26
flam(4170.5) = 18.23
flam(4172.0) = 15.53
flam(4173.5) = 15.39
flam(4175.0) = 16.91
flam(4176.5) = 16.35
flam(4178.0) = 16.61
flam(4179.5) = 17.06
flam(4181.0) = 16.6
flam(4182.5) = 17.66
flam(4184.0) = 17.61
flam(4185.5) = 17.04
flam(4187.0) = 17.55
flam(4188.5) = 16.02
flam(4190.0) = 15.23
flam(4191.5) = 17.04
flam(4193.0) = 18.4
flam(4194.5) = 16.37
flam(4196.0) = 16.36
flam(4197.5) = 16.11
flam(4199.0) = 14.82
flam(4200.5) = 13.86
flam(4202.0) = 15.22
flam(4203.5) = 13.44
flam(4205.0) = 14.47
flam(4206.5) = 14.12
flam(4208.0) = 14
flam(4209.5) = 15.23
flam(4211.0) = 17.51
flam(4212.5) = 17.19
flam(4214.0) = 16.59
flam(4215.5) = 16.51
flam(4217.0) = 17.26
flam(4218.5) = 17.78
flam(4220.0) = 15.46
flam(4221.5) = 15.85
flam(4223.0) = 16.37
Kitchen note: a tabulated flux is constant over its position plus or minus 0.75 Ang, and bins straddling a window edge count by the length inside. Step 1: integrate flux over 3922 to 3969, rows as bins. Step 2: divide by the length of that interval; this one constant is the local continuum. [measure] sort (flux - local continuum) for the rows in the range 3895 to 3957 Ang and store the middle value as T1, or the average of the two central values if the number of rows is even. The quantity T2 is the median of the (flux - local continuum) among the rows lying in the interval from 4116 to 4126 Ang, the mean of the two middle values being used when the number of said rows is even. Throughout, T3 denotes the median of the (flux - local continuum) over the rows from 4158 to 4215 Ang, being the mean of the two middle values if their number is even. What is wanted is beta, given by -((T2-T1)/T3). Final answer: -1.9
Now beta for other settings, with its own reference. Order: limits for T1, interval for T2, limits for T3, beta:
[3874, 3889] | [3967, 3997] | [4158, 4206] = 0.1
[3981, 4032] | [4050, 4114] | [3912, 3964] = 3.0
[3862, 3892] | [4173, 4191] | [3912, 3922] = -0.3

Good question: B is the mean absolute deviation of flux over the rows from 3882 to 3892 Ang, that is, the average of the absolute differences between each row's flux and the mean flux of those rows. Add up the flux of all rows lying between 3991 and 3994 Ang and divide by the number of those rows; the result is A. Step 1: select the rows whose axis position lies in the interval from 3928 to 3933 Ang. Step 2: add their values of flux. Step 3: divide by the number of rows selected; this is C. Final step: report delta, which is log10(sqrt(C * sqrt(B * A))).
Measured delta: 0.928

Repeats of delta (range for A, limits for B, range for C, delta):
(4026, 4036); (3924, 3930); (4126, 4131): 0.903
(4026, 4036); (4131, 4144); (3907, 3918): 0.906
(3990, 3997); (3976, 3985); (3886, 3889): 0.867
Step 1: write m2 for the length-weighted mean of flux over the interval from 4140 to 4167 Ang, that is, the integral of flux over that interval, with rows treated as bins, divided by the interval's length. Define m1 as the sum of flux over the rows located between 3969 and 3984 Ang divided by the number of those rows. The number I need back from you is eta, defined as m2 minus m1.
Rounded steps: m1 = 15.4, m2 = 17.2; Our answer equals 1.9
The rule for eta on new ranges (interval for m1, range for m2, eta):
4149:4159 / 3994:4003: 0.0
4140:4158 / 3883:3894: -2.6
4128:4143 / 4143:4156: -0.5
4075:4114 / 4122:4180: 1.2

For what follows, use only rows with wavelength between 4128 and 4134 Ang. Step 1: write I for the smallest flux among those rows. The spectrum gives 15.59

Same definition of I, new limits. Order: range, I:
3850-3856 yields 14.55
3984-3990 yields 14.45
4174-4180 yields 16.35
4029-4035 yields 16.01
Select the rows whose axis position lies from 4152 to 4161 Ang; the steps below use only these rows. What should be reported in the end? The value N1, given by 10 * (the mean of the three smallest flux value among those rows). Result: 164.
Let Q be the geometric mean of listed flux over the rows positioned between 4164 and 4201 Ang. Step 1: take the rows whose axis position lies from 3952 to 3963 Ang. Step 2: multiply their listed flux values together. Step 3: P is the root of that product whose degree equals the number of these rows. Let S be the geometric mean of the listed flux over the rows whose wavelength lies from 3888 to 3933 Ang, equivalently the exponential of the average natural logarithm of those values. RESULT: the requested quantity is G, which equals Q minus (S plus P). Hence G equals -15.5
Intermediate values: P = 16.5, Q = 16.8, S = 15.83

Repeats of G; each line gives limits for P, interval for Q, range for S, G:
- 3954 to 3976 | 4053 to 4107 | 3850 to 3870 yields -15.7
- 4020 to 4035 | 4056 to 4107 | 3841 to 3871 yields -16.6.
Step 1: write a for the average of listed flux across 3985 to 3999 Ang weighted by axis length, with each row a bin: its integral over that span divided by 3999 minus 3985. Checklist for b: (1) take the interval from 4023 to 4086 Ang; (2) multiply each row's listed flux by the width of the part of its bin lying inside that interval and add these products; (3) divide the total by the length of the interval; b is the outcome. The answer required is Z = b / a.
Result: 1.04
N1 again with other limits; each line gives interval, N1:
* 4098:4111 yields 138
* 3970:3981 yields 144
